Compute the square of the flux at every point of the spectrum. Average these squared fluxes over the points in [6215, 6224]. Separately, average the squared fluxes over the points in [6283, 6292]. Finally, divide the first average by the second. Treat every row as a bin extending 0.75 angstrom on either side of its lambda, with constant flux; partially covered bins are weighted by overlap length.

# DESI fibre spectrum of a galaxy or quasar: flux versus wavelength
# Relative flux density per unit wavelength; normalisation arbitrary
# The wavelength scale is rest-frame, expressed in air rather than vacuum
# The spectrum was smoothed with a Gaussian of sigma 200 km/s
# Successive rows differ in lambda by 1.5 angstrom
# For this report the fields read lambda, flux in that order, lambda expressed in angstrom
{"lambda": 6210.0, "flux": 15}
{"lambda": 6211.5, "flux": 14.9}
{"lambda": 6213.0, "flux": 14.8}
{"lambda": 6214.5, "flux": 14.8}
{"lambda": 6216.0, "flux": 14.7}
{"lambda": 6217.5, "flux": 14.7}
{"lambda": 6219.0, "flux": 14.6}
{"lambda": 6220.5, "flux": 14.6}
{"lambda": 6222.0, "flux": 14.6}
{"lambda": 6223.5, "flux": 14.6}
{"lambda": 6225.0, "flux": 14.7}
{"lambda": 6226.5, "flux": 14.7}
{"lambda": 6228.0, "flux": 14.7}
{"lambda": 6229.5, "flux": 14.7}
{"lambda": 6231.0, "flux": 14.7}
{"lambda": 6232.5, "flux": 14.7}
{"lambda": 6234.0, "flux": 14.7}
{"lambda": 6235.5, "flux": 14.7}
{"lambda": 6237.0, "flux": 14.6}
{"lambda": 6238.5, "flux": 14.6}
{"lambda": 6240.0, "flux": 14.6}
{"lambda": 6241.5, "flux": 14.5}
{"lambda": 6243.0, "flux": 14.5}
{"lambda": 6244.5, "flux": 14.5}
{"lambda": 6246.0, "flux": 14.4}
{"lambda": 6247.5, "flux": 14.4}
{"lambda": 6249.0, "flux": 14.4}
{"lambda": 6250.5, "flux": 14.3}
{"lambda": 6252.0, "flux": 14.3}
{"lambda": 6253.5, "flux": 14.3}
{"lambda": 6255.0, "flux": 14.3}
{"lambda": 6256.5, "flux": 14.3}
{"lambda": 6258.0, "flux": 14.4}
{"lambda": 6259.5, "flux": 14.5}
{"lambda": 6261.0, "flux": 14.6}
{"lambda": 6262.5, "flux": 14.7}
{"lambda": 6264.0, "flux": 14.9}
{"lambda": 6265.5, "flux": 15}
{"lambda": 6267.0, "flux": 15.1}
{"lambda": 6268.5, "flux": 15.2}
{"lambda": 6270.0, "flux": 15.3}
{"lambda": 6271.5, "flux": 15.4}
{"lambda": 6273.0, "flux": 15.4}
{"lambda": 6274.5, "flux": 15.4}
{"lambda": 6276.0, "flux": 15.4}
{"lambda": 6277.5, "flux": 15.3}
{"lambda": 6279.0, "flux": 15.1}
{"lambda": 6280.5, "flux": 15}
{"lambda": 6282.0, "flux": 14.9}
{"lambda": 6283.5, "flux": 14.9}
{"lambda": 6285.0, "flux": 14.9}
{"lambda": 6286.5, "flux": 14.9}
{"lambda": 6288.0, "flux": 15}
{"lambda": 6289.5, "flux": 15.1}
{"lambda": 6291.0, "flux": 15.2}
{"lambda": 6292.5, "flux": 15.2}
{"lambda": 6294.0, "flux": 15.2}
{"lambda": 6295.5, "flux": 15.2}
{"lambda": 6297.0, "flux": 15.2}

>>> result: 0.95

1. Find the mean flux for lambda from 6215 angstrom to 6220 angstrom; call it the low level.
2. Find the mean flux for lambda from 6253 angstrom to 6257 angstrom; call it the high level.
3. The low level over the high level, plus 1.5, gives 2.53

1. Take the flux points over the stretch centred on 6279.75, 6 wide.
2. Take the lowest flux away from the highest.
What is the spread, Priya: 0.40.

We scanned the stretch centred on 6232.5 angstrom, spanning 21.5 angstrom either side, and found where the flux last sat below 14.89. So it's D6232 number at 6253.5 angstrom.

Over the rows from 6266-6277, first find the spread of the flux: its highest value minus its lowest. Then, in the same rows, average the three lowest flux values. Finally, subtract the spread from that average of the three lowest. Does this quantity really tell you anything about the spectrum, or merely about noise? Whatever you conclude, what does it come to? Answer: 14.9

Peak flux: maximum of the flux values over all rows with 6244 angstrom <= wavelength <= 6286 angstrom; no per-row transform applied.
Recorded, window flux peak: 15.4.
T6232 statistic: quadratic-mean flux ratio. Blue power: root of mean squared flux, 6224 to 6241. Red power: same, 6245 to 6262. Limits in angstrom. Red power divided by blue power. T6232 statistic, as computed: 0.98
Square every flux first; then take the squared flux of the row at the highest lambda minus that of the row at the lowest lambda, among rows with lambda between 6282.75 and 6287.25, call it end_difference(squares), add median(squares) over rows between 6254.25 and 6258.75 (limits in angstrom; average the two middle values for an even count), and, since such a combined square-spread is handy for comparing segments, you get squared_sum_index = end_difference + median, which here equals 204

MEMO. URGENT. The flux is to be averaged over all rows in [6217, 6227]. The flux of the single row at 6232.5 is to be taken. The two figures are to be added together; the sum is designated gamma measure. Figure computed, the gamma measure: 29.3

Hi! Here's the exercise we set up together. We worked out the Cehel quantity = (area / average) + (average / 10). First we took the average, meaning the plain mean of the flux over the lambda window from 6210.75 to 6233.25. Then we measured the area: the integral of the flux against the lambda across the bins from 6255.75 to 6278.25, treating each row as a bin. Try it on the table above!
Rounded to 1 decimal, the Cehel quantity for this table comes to 24.4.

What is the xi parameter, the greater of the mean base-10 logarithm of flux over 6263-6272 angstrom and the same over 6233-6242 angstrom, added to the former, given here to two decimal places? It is 2.36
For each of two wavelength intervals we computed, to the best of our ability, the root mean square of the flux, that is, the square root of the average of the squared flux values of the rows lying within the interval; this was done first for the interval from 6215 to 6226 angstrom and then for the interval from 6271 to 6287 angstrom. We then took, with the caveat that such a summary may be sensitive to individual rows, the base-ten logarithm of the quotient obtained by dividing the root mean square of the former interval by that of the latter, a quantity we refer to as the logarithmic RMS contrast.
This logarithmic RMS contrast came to -0.015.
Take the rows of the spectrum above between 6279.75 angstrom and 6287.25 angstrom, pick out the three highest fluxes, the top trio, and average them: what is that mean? 14.9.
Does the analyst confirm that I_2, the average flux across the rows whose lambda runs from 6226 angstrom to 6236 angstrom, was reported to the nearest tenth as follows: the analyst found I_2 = 14.7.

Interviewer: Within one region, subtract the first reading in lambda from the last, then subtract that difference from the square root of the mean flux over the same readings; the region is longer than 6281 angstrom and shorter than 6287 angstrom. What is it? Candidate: 3.86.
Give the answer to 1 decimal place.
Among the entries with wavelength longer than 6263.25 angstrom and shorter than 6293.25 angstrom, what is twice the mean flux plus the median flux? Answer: 45.4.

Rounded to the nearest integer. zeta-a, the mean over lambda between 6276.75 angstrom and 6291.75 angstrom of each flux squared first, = 226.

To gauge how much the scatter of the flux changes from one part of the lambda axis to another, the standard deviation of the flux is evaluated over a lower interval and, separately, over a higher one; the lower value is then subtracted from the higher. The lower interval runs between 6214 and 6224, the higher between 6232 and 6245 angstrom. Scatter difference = 0.01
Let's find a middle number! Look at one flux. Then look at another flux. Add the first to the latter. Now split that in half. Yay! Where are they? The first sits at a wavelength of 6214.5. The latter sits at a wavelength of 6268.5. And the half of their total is 15.0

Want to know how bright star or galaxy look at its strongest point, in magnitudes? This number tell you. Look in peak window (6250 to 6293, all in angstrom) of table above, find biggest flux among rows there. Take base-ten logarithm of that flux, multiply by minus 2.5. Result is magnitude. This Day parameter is -2.97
